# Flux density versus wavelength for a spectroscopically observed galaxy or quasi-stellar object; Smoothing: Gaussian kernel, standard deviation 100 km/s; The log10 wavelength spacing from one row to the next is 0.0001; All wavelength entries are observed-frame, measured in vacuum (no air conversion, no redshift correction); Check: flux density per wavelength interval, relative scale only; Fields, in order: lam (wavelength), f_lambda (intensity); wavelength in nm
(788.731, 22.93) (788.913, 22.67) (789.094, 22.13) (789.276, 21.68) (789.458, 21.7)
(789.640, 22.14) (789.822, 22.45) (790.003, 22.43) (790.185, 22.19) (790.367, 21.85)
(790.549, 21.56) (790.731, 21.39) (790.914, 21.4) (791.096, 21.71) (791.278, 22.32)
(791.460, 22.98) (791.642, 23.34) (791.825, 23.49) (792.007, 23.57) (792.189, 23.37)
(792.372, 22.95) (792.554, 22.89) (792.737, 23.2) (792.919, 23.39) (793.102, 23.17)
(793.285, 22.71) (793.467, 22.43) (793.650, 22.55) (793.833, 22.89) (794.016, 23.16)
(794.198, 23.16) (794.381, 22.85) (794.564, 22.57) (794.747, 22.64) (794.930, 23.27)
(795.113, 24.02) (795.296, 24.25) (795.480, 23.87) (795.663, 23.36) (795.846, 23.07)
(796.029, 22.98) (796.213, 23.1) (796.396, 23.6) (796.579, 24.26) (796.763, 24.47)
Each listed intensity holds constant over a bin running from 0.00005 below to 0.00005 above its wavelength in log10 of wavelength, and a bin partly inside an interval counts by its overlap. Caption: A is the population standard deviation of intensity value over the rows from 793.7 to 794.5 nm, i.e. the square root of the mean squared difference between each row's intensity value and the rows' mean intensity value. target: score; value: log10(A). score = -0.8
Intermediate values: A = 0.15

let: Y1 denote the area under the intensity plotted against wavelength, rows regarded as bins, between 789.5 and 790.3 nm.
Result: 17.8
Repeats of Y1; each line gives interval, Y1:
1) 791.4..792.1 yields 16.4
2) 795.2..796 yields 18.9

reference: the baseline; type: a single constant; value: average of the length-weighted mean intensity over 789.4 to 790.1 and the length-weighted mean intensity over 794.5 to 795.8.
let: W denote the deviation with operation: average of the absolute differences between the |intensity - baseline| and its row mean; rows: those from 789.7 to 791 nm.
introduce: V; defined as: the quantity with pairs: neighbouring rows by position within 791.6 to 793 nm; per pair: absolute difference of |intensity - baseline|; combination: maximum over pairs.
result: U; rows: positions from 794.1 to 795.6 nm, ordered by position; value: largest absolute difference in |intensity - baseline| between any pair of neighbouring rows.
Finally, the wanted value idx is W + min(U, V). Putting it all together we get 0.82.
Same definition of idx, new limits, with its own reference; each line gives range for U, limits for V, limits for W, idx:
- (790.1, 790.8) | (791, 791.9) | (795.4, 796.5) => 0.62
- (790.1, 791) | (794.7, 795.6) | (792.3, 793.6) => 0.50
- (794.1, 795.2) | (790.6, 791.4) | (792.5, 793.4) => 0.77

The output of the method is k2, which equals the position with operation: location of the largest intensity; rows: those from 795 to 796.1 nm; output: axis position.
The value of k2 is 795.296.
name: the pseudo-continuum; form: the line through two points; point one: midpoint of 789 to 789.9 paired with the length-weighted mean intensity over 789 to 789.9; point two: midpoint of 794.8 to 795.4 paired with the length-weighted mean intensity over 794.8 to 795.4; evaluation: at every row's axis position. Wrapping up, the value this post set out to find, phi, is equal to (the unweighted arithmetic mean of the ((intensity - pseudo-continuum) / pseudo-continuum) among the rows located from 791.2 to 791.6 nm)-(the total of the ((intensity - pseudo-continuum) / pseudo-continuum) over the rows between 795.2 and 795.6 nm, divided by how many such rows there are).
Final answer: -0.007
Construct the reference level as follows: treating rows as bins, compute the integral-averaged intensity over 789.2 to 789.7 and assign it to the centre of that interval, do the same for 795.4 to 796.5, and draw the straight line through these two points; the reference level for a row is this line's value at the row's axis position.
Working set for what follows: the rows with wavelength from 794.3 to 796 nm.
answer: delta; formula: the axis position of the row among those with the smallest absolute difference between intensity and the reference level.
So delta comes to 795.663 nm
